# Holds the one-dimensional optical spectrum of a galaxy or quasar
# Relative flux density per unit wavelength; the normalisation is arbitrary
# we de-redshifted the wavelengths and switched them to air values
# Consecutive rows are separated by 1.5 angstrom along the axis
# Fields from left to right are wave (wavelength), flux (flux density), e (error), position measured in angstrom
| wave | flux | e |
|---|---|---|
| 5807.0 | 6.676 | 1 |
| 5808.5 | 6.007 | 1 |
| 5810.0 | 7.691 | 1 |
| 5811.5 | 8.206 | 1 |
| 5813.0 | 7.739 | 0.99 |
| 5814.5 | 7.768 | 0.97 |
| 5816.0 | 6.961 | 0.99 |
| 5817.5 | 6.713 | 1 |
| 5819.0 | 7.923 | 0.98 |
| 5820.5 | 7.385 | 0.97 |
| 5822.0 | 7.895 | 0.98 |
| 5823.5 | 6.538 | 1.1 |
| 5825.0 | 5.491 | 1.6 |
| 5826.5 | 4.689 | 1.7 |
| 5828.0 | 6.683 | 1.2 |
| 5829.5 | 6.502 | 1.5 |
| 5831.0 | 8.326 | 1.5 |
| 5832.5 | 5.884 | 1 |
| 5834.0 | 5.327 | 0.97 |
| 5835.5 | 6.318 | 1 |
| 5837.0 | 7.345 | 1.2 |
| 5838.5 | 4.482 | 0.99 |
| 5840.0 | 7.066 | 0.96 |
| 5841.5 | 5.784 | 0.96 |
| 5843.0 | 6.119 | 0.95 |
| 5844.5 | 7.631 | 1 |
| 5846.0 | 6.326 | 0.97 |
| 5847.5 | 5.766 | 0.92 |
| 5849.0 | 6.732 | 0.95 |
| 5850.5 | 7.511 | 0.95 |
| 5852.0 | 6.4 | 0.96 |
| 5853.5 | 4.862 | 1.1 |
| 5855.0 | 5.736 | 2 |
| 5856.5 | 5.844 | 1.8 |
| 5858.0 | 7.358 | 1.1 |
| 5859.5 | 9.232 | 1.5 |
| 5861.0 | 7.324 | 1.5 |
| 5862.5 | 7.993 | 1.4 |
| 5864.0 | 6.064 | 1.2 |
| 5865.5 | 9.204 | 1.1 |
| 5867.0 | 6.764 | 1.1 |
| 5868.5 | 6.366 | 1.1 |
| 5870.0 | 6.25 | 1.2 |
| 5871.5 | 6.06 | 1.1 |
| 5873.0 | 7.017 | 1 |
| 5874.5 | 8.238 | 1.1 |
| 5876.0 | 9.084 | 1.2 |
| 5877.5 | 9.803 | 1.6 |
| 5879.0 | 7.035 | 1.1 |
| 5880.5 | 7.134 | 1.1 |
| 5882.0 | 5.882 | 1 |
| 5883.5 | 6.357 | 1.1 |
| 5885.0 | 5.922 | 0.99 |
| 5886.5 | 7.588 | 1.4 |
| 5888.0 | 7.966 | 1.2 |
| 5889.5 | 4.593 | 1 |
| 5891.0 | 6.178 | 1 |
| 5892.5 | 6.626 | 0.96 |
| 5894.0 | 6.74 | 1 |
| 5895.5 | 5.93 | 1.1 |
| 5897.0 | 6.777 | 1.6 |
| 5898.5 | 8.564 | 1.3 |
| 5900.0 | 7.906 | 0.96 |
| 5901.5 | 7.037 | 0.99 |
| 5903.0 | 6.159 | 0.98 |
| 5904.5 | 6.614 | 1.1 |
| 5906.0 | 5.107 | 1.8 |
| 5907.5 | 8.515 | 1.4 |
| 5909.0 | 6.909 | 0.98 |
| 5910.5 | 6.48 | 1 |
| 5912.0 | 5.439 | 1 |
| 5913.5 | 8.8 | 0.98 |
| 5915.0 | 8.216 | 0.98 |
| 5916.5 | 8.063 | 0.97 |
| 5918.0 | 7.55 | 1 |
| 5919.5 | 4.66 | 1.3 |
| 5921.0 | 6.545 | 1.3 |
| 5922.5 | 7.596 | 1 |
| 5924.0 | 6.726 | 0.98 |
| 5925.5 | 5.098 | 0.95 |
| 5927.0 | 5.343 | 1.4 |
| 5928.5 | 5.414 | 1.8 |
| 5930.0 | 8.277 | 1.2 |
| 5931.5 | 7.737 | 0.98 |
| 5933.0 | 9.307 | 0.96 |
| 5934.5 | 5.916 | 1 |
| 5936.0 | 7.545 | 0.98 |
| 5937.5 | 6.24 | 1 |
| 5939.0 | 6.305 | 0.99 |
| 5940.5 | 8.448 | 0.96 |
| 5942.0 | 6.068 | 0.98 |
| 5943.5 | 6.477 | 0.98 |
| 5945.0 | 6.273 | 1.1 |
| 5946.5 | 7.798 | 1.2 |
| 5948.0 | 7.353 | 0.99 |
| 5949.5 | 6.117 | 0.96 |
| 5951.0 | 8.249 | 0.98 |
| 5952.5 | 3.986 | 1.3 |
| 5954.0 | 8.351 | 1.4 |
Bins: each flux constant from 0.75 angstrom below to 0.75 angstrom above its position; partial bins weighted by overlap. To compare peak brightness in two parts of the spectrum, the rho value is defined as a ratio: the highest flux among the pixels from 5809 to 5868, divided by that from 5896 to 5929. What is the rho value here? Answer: 1.05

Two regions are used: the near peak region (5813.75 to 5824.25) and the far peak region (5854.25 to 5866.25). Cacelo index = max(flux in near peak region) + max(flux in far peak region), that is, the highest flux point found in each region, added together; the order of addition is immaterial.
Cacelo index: 17.2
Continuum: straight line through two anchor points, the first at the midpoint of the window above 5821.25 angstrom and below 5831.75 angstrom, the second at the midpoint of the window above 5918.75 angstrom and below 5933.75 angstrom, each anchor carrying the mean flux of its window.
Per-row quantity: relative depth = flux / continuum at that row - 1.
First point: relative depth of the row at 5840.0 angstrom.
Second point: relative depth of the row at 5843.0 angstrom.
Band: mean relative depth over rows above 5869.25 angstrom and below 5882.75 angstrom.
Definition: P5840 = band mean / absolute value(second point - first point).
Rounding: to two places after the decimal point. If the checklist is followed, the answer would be 0.80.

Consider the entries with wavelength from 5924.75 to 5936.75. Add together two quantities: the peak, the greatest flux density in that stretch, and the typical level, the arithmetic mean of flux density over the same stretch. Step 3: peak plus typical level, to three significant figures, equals 16.1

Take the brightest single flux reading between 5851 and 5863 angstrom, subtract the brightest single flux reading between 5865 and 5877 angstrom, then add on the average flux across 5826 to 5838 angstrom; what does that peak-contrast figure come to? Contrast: 6.4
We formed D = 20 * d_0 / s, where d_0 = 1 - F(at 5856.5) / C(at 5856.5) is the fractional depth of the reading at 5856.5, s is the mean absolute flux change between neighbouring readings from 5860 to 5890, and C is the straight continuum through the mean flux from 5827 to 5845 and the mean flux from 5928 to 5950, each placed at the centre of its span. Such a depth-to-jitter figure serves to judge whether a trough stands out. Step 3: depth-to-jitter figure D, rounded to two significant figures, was 1.8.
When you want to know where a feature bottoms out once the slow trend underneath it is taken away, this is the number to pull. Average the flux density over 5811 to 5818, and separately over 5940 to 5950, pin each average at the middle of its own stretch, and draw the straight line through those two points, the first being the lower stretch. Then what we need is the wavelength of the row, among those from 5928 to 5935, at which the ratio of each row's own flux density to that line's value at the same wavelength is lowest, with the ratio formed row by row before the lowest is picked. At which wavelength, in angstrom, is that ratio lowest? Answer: 5928.5 angstrom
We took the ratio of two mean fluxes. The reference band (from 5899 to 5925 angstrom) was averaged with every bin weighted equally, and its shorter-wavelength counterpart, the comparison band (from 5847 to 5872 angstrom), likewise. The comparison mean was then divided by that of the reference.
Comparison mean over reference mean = 0.98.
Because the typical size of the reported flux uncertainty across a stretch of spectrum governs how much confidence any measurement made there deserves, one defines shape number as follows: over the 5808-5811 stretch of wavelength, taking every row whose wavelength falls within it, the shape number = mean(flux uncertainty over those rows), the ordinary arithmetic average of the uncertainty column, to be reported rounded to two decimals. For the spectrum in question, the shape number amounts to 1.00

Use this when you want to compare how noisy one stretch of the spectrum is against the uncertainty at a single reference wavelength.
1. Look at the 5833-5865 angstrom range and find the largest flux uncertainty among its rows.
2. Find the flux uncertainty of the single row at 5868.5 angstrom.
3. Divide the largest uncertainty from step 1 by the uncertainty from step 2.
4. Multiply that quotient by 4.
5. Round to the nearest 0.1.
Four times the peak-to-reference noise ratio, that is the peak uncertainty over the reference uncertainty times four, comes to 7.3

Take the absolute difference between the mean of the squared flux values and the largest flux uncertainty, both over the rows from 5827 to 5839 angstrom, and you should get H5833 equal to 40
